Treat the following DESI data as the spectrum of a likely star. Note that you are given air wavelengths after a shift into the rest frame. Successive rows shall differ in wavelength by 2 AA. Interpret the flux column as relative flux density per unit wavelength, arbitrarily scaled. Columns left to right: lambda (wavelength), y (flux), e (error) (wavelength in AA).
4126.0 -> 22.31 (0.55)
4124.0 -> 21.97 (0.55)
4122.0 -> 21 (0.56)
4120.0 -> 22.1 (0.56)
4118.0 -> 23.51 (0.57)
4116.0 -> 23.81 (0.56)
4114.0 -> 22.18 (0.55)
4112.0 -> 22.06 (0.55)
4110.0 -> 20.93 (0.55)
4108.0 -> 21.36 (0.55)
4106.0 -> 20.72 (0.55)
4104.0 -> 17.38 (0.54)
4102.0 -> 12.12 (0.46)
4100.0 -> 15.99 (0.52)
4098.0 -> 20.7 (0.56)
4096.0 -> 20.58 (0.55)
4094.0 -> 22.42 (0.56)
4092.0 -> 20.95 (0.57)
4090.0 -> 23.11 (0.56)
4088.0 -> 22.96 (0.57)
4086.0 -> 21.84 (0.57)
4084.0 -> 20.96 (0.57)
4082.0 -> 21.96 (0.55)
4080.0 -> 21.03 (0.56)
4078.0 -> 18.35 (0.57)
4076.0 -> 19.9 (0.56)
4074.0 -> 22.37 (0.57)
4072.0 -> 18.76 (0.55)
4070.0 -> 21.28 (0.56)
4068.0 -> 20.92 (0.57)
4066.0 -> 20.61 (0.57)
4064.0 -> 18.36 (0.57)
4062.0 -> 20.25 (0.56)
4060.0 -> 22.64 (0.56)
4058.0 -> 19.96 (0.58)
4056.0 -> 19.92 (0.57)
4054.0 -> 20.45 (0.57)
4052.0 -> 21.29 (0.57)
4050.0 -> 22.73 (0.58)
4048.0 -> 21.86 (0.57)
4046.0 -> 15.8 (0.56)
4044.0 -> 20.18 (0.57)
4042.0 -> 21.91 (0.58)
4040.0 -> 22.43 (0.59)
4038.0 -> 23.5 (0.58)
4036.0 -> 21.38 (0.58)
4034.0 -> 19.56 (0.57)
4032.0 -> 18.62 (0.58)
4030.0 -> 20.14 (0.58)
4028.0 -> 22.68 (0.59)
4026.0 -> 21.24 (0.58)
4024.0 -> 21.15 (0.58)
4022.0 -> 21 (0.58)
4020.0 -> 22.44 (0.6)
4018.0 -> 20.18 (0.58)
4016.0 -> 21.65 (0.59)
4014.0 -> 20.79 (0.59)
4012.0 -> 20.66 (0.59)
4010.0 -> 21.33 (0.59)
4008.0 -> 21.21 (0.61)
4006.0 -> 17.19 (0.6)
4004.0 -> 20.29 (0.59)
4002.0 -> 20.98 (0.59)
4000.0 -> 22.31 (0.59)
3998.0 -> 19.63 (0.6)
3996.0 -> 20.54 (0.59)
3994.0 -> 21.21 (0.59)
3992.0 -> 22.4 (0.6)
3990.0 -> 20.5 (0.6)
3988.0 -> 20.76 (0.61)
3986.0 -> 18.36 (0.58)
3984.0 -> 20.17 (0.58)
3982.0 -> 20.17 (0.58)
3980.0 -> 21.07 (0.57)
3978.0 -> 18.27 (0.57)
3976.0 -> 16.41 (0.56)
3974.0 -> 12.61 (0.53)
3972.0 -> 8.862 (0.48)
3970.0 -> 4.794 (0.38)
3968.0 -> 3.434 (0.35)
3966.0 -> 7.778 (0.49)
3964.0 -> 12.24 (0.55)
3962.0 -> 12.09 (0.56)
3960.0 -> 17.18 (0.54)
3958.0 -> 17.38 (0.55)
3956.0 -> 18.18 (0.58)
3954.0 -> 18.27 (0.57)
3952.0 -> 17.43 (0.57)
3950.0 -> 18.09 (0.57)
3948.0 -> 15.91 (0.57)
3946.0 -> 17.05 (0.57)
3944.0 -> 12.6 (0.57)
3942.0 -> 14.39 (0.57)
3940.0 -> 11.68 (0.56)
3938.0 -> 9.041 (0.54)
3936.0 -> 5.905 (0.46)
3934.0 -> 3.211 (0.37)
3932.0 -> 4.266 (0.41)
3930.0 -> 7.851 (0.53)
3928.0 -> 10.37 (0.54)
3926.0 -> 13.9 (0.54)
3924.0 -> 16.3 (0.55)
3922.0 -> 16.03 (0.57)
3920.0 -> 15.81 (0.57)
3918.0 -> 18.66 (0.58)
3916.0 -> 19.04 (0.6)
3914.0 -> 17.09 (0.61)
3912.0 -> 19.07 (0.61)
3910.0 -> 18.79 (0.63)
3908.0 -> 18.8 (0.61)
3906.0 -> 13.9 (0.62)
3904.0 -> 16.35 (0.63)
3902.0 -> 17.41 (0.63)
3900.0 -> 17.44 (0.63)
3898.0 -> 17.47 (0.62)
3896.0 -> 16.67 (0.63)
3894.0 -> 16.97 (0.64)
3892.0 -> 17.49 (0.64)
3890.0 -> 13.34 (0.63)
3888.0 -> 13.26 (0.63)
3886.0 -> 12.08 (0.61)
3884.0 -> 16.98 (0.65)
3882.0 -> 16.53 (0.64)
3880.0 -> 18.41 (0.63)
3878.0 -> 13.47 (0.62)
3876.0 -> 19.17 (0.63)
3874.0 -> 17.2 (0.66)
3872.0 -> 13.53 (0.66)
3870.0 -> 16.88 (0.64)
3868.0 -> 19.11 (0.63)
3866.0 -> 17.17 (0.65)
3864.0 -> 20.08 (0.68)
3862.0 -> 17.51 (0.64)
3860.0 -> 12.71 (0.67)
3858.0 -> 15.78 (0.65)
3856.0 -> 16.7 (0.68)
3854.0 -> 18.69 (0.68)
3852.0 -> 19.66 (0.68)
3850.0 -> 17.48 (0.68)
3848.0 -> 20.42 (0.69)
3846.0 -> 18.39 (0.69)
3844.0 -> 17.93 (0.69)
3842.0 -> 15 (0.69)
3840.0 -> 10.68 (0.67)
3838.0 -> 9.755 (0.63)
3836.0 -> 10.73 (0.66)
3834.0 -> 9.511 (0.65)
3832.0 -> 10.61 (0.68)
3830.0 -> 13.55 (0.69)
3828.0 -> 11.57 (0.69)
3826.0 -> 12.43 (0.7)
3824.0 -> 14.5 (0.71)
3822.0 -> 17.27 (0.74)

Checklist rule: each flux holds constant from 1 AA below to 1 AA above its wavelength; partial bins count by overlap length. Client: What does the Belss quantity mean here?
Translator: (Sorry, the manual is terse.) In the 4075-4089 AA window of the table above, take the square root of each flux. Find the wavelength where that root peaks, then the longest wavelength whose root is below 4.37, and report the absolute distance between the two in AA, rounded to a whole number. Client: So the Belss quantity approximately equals 10 AA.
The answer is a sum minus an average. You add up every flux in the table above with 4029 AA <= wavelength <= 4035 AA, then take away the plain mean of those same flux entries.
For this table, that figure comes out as 39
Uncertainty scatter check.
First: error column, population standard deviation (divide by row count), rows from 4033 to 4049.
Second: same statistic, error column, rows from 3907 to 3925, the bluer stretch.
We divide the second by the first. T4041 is 2.8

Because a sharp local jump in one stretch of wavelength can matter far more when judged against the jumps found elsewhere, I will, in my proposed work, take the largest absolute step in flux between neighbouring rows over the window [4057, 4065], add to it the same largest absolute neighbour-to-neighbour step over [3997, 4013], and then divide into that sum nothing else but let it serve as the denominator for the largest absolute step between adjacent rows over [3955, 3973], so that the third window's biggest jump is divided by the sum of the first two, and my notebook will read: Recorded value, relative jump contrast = 0.76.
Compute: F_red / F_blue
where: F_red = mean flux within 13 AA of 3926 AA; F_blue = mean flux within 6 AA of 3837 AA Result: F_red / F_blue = 1.10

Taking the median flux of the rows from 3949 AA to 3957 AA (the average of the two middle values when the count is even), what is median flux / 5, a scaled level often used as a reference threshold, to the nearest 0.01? 3.63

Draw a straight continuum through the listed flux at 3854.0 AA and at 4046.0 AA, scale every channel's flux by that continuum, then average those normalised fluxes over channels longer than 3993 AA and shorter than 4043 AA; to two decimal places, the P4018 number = 1.29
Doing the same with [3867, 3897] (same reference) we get 0.88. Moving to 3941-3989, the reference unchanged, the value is 0.89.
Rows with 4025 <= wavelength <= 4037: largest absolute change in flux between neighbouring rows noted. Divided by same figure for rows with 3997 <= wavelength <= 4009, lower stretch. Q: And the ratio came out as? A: 0.63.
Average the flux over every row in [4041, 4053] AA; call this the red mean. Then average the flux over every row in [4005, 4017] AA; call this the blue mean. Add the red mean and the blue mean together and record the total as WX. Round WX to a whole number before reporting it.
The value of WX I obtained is 41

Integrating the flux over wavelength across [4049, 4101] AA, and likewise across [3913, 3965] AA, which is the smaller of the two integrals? 720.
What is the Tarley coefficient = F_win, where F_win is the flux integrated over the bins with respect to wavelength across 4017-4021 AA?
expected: 85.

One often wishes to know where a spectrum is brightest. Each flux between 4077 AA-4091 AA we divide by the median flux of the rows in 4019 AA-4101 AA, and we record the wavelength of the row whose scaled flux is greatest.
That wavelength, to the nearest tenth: 4090.0 AA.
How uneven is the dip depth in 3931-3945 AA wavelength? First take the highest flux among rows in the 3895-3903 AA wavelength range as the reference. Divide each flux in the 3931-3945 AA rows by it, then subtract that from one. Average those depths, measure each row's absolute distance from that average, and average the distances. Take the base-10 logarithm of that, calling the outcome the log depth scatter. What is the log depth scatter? -0.68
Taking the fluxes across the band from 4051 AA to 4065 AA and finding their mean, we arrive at 20.4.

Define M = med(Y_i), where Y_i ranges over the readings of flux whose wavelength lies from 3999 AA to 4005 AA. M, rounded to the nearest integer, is 21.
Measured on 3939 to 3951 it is 15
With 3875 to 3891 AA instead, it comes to 15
